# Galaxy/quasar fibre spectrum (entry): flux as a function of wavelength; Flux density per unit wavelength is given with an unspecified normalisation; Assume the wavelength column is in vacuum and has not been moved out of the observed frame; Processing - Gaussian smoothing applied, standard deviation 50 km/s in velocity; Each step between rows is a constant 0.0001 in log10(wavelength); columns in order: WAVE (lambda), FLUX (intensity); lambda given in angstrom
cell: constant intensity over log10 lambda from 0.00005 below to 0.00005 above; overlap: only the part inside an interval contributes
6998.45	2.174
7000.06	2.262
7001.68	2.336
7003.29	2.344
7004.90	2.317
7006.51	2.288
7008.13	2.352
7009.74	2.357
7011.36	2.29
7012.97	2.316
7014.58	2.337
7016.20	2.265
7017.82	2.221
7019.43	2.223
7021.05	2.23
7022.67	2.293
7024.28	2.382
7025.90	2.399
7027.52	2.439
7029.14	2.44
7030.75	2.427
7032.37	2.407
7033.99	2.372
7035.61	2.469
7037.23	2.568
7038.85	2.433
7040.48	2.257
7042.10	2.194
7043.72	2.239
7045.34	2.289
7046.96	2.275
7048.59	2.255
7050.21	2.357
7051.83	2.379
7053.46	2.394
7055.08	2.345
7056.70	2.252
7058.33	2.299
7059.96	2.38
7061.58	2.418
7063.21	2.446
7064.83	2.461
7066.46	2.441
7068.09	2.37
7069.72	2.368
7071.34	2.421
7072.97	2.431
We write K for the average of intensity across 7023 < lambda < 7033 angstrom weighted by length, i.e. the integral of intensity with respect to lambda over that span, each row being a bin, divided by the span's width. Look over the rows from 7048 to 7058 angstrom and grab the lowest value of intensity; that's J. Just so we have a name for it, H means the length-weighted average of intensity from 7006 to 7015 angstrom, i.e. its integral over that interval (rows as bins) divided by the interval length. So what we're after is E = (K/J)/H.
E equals 0.461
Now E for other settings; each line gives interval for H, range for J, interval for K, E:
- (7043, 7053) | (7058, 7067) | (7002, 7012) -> 0.439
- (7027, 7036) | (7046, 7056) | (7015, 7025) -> 0.415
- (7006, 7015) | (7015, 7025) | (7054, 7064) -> 0.457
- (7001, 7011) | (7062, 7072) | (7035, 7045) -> 0.427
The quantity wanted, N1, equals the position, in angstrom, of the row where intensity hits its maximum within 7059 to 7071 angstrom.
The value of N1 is 7064.83 angstrom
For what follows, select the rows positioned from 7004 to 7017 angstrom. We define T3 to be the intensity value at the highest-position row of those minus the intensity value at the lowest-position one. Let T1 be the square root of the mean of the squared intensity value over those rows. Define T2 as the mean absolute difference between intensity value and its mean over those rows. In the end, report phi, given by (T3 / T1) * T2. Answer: -0.001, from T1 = 2.32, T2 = 0.026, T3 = -0.05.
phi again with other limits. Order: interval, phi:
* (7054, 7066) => 0.003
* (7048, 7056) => 0.001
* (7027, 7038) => 0.002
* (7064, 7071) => -0.002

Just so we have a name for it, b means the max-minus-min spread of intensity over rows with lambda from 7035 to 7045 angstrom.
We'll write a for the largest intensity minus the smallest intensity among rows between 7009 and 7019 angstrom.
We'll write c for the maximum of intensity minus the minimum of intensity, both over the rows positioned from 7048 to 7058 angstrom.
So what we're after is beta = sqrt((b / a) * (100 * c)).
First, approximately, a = 0.136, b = 0.374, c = 0.14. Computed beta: 6.2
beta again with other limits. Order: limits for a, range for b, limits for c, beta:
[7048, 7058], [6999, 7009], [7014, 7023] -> 2.7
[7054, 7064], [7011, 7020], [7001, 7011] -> 2.0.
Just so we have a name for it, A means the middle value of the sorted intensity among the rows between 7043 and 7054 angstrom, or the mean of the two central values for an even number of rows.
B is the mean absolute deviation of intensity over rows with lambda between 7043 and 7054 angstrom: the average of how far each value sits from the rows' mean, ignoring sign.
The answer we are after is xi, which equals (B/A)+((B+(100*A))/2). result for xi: 115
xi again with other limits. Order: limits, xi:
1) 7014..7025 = 113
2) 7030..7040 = 122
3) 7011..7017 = 115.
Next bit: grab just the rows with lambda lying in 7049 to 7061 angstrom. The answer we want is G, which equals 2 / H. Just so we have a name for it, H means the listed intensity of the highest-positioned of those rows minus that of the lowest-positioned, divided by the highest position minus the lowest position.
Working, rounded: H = 0.002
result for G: 848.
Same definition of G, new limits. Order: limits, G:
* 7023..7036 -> 260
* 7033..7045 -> -146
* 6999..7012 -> 807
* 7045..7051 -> 143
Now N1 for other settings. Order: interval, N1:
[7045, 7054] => 7053.46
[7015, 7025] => 7024.28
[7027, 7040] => 7037.23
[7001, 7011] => 7009.74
